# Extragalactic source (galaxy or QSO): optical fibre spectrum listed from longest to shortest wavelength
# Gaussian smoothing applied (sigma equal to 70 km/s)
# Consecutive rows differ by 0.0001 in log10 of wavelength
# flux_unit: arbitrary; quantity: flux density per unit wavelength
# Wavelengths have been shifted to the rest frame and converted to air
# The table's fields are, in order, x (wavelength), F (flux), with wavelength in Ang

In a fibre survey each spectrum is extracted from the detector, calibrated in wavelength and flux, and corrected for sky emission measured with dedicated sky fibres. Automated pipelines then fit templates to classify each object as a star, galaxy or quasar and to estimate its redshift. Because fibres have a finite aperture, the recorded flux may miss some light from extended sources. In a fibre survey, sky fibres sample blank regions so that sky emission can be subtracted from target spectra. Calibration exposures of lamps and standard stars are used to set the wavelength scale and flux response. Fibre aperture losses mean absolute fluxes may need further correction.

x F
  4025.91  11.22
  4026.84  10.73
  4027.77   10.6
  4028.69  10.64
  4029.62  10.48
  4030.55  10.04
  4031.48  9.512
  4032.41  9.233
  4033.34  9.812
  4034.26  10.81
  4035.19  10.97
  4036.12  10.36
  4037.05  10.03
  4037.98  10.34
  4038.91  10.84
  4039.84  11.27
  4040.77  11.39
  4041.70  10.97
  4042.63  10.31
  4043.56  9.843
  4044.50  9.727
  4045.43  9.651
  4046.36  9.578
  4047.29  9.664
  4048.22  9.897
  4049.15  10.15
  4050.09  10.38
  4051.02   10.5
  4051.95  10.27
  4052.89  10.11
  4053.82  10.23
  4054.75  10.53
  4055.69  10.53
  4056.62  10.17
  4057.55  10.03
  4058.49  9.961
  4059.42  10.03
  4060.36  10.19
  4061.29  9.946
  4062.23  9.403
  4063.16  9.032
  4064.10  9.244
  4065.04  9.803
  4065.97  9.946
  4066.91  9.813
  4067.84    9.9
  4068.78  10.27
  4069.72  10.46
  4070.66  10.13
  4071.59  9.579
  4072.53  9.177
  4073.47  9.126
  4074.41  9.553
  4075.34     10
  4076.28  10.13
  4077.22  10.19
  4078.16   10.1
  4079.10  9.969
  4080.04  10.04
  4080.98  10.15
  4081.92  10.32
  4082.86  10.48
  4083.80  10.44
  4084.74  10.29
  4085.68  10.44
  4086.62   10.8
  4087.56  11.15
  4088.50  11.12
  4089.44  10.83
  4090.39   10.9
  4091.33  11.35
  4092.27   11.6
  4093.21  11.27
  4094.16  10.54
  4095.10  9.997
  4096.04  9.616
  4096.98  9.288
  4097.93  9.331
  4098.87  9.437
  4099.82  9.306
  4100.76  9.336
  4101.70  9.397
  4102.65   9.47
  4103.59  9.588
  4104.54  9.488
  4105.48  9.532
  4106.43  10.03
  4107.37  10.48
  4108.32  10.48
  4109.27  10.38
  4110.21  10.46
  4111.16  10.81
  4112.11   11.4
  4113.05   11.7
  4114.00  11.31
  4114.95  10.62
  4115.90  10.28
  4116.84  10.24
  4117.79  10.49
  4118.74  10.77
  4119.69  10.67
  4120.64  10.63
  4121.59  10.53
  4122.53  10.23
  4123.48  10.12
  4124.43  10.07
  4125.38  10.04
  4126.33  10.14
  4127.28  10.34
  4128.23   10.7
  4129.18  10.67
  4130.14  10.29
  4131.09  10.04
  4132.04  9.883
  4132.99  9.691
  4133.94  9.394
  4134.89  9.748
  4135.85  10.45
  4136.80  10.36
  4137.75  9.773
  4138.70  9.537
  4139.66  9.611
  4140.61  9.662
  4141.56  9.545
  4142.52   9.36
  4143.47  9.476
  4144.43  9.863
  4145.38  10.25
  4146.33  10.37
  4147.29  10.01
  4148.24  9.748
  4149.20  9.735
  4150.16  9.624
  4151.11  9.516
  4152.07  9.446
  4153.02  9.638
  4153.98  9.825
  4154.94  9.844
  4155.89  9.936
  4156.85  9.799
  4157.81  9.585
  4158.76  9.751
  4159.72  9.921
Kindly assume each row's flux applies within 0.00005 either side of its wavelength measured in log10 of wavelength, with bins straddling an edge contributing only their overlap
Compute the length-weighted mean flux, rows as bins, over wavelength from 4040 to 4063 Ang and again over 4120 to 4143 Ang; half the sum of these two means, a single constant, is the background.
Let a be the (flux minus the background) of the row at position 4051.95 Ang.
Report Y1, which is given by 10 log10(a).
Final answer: -7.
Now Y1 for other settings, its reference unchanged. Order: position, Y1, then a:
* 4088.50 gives 0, 1.03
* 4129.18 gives -2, 0.58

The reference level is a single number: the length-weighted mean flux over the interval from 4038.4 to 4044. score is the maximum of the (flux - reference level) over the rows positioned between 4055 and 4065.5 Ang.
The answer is -0.25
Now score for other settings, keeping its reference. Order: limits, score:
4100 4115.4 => 0.92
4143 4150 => -0.41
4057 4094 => 0.82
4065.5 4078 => -0.32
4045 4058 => -0.25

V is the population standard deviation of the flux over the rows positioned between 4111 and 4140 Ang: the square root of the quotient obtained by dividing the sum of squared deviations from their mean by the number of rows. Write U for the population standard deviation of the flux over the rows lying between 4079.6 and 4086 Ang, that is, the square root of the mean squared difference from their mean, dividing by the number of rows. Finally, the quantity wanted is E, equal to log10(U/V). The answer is -0.54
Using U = 0.15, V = 0.53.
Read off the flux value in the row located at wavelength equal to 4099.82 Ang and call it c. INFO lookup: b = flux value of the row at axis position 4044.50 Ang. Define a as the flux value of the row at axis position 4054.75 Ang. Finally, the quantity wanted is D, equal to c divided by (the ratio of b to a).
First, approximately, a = 10.53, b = 9.727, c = 9.306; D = 10.1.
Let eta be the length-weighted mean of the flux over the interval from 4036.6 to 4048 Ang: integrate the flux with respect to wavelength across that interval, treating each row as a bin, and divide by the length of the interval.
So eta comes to 10.3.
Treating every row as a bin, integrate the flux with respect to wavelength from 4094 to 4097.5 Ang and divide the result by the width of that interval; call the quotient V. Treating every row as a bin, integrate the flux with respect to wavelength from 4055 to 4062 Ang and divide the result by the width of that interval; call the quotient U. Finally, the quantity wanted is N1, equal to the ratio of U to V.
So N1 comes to 1.03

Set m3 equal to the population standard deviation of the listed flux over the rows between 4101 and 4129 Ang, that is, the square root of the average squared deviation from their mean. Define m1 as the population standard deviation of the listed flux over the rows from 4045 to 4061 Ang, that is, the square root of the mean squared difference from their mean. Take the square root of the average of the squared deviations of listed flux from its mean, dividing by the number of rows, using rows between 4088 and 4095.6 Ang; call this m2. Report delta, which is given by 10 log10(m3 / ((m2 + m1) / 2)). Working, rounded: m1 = 0.29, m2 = 0.48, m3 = 0.6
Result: 1.6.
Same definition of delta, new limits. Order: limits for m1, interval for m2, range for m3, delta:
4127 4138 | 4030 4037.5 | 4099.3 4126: 1.1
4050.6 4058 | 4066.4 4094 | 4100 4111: 0.7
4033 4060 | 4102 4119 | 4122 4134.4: -2.1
